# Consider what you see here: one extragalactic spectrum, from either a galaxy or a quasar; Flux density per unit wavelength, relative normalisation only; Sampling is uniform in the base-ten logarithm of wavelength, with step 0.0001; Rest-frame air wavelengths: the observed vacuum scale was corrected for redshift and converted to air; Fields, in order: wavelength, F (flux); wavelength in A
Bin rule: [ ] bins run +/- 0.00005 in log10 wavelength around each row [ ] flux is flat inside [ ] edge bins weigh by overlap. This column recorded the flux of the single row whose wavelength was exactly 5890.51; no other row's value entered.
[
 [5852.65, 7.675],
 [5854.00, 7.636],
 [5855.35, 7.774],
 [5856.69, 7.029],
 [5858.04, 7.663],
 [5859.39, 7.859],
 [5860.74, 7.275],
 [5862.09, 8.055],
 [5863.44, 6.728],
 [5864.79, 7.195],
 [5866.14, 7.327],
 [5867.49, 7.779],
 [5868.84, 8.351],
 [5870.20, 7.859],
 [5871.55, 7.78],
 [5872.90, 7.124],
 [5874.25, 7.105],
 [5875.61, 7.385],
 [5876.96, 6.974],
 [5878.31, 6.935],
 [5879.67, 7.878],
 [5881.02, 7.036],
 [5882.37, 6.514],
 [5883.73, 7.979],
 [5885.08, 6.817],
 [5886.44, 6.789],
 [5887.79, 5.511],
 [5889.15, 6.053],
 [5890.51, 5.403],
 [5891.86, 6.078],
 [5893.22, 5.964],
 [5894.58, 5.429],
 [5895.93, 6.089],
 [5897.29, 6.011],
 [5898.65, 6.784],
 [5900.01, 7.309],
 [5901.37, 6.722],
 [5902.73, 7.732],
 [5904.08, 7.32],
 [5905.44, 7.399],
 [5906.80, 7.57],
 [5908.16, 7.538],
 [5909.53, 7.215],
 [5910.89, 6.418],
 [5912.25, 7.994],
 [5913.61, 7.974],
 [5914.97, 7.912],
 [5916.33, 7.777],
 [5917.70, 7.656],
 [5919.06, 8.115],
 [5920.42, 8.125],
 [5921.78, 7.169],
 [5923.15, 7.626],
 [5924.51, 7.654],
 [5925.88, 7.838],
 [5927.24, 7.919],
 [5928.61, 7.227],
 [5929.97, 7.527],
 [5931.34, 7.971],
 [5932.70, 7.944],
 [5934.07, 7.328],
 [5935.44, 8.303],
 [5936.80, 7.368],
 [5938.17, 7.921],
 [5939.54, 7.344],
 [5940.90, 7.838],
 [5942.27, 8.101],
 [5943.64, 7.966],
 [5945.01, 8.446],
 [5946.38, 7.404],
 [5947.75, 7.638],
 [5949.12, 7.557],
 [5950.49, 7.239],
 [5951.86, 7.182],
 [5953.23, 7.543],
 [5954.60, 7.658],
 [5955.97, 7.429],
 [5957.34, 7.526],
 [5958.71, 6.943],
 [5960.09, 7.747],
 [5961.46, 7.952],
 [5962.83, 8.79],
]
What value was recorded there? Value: 5.403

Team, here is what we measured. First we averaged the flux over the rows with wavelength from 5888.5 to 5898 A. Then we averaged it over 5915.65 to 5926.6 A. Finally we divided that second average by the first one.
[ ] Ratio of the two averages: 1.32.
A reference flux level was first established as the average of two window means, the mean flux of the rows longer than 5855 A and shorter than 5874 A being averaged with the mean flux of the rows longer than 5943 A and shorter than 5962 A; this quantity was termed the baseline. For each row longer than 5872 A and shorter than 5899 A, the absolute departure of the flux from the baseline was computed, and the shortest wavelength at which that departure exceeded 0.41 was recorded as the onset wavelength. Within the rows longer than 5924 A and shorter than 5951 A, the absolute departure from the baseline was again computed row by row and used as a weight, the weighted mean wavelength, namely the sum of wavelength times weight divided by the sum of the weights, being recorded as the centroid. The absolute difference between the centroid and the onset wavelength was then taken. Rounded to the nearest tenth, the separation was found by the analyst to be 64.9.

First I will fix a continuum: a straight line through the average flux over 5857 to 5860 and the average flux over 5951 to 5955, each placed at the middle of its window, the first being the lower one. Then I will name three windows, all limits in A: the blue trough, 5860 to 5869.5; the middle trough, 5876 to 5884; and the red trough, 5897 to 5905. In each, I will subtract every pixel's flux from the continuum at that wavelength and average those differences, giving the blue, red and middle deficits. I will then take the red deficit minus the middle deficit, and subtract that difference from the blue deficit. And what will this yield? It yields 0.0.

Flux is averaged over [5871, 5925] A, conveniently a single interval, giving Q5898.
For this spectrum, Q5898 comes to 7.07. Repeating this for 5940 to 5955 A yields 7.69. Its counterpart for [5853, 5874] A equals 7.56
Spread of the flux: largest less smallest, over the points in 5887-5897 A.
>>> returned 0.69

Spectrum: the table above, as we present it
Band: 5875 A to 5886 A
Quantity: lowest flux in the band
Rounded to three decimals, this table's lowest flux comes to 6.514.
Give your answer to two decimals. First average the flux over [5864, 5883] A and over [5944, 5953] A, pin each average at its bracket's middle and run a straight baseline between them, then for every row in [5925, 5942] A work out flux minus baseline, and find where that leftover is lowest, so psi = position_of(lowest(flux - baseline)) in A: 5928.61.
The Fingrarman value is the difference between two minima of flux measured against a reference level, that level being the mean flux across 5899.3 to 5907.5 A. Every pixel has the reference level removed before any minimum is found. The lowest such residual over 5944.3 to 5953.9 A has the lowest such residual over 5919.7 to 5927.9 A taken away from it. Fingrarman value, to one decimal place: 0.0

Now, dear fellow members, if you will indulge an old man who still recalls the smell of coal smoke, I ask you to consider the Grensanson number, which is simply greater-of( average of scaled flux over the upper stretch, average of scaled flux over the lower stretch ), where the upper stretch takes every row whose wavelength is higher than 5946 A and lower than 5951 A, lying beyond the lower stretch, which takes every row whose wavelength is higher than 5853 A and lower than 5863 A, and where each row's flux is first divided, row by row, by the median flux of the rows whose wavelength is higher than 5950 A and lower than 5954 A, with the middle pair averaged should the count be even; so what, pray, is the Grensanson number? 1.05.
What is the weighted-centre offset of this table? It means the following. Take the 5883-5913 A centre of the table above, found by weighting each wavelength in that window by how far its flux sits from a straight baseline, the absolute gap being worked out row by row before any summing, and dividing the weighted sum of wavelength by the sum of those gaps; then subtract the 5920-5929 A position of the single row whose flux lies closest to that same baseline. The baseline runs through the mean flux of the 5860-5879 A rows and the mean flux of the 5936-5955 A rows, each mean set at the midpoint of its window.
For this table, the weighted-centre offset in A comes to -28.6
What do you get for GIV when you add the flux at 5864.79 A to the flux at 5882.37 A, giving 13.7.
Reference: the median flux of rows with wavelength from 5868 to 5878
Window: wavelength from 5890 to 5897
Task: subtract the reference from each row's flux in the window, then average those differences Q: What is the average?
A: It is -1.6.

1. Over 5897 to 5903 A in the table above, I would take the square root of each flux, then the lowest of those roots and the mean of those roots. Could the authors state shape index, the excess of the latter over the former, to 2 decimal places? 0.17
